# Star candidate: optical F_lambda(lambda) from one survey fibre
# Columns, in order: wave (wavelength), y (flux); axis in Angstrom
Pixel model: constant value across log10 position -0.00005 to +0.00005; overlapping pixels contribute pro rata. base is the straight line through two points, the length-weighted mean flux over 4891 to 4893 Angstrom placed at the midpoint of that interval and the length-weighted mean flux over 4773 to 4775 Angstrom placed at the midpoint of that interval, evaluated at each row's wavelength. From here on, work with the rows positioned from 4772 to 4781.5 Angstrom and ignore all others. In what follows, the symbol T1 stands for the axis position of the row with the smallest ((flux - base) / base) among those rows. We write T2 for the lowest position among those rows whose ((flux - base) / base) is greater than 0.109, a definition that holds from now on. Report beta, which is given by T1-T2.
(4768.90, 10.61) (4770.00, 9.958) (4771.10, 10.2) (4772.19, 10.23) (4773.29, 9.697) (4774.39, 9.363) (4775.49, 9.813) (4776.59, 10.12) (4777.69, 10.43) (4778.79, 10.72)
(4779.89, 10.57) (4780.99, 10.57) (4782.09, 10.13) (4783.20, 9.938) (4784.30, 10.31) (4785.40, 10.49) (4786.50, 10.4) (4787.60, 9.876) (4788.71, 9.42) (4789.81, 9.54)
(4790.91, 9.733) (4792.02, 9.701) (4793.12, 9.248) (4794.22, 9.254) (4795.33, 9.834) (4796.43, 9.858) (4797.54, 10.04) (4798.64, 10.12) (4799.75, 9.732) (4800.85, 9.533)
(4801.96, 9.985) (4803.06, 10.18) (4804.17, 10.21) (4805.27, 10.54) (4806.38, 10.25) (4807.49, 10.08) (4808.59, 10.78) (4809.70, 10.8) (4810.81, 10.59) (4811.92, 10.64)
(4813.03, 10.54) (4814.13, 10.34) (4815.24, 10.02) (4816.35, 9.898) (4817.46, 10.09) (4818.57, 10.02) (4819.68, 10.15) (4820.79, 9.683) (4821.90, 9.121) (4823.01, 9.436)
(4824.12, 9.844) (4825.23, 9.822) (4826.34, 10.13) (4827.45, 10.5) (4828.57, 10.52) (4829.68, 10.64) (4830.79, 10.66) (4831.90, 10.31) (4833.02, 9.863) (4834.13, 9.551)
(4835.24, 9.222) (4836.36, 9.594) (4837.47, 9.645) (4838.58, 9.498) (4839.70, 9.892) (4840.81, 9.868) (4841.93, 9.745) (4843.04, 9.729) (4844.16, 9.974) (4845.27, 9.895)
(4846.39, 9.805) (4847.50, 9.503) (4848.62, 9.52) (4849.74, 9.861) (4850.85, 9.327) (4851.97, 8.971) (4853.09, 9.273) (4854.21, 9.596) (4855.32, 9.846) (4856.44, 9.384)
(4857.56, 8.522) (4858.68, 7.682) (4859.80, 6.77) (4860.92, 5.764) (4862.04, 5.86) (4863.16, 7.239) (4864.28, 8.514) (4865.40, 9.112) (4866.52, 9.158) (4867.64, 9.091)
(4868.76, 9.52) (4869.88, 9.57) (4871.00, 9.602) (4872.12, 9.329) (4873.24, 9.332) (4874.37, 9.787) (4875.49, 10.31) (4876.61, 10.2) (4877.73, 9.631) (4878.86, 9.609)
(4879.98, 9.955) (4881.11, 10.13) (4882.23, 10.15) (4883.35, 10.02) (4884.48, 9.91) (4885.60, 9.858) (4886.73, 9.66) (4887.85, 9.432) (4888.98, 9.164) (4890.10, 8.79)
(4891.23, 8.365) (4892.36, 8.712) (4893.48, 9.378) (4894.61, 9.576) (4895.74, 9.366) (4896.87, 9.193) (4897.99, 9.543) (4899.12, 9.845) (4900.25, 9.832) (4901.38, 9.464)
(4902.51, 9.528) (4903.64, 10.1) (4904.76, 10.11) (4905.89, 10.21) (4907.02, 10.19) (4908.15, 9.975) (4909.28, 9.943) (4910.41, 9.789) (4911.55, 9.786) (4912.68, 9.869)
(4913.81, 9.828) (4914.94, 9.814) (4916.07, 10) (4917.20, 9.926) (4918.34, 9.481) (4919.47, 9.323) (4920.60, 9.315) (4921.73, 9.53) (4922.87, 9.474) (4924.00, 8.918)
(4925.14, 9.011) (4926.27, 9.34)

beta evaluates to -4.4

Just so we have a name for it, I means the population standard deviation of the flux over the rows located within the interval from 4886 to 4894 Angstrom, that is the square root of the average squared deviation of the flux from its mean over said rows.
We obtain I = 0.43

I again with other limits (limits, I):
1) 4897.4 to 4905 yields 0.25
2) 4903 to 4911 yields 0.14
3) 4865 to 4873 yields 0.21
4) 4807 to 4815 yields 0.24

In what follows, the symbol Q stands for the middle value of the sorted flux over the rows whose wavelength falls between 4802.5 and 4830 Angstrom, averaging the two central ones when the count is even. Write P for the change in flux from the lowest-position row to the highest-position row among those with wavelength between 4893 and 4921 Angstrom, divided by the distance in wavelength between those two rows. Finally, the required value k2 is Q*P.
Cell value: -0.02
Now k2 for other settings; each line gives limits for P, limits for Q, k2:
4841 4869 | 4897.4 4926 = -0.08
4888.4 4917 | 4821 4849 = 0.30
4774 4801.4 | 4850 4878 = 0.06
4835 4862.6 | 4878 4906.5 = -1.21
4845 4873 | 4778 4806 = -0.21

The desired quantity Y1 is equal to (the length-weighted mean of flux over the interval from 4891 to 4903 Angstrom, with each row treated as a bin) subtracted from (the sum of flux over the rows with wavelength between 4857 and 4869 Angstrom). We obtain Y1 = 78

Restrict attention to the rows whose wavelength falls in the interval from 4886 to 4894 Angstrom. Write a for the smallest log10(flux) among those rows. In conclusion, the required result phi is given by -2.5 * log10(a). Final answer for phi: 0.088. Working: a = 0.92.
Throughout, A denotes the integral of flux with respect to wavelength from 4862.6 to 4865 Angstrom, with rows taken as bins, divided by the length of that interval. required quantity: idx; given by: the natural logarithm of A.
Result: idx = 2.07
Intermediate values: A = 8.0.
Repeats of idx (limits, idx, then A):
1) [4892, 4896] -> 2.23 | 9.3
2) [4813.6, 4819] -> 2.31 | 10.1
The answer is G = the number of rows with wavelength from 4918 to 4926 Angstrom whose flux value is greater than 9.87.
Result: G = 0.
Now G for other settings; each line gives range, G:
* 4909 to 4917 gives 2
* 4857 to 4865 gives 0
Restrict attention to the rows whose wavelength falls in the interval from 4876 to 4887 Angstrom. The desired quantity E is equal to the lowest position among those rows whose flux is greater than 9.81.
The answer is 4876.61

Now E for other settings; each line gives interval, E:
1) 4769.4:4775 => 4770.00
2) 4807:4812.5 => 4807.49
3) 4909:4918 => 4909.28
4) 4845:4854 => 4845.27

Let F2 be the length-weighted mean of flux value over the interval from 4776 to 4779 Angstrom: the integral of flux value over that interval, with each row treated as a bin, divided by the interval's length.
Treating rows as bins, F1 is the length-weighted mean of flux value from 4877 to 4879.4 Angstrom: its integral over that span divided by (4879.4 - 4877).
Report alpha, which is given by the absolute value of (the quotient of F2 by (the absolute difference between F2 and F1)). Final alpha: 14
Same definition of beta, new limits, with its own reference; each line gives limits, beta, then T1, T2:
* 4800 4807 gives -4.4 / 4800.85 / 4805.27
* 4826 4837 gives 8.9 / 4835.24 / 4826.34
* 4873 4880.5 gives -1.1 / 4873.24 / 4874.37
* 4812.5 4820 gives 3.3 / 4816.35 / 4813.03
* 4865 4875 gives -6.7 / 4867.64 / 4874.37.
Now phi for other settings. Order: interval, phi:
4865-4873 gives 0.046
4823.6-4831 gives 0.009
